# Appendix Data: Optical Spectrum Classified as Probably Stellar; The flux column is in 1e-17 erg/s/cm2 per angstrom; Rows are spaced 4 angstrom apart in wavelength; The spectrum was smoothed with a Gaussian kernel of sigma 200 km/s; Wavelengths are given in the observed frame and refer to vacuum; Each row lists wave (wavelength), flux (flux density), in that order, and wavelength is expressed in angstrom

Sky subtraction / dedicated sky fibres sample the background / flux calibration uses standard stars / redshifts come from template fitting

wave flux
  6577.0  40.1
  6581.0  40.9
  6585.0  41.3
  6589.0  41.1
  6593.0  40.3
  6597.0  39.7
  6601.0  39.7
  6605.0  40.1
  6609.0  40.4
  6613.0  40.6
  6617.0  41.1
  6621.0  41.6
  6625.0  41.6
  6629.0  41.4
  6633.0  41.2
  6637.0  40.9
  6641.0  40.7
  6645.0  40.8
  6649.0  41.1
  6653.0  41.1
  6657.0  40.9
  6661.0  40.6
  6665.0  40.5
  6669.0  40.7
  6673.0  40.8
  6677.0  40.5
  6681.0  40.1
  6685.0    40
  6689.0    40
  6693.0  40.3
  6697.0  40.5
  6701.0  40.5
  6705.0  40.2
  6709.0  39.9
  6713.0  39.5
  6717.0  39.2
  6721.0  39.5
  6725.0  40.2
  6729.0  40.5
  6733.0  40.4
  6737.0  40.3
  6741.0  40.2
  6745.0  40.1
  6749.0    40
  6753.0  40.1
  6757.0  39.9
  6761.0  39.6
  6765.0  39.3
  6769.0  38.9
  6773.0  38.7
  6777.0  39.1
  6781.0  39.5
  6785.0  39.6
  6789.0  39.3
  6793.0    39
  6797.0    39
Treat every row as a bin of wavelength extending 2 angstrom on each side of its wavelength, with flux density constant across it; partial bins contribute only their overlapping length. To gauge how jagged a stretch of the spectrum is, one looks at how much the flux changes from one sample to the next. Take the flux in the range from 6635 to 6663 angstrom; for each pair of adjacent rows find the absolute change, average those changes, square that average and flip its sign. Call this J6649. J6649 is -0.03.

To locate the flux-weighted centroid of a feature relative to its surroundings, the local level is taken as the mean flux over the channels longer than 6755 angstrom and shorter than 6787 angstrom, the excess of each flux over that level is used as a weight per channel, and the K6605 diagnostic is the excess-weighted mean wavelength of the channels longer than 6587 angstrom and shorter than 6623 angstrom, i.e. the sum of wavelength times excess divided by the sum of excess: 6607.6 angstrom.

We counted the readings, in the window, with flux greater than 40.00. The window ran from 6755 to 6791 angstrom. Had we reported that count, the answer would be 0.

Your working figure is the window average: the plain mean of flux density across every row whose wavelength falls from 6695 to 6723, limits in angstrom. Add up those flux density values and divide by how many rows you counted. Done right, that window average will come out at 39.9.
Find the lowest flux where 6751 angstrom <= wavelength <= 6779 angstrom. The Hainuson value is 38.7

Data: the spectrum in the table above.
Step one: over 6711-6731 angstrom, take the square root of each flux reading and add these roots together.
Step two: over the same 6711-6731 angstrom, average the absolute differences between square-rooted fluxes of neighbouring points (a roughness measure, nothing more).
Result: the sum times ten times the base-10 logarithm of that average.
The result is -473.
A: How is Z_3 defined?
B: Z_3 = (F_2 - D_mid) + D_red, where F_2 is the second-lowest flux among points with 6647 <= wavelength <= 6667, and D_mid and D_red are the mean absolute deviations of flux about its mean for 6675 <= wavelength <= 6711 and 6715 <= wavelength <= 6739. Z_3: 40.8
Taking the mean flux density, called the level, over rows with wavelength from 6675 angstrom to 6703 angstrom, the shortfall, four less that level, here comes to -36.3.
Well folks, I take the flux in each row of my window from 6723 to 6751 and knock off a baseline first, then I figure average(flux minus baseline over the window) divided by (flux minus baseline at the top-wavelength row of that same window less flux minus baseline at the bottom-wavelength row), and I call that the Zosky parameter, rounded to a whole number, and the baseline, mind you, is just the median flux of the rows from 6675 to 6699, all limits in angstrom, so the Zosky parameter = 0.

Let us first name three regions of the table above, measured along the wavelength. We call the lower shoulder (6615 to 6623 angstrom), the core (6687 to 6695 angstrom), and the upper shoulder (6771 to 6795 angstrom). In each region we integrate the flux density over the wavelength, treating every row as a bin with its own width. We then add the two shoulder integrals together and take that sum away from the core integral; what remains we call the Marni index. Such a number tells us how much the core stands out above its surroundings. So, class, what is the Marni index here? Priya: -950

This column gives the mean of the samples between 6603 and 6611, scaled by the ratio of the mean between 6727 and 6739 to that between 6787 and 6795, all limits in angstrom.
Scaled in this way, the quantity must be 41.5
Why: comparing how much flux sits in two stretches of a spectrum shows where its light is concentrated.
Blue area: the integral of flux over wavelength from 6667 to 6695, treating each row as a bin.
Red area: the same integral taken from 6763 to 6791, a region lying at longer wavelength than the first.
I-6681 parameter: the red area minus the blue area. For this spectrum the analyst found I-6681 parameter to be -32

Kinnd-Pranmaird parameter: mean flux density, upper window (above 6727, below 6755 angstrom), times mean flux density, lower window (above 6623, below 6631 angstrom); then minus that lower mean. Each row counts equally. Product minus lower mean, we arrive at 1628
